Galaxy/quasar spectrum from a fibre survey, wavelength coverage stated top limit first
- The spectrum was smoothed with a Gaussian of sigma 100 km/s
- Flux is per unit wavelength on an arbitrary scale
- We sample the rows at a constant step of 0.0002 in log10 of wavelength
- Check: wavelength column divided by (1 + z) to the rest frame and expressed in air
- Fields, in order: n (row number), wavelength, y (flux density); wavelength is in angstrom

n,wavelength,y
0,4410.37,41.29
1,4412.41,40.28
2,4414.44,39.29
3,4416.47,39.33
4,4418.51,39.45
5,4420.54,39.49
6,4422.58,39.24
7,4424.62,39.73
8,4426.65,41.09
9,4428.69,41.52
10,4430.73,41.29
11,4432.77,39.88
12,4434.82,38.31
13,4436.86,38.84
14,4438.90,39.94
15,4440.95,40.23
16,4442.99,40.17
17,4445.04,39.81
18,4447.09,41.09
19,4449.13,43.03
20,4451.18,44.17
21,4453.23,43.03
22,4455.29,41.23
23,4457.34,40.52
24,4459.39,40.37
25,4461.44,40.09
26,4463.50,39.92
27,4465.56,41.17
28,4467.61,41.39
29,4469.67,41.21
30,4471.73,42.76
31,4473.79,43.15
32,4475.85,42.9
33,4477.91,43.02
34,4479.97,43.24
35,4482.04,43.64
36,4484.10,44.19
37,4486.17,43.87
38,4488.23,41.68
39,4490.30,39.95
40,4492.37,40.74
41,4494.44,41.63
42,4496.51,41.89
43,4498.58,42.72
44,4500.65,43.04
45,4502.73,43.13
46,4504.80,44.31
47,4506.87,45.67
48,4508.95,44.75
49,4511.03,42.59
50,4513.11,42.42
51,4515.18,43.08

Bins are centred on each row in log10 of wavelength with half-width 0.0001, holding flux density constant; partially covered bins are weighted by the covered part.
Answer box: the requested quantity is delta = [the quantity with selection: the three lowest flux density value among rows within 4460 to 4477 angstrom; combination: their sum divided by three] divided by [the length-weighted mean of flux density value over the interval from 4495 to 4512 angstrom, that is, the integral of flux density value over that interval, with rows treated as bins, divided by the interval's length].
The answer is 0.93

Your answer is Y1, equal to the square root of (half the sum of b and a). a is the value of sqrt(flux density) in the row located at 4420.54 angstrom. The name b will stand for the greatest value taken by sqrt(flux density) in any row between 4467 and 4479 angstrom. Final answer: 2.54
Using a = 6.28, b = 6.57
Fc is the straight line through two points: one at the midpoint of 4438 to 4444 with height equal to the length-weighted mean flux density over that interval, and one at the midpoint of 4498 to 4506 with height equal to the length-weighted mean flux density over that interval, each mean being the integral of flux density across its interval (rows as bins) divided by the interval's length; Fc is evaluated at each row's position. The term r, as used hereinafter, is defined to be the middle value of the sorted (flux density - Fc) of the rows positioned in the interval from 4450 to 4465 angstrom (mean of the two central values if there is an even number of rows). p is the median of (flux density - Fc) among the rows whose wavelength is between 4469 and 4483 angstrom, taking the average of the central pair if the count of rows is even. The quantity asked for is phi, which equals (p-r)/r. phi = -3.1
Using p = 1.0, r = -0.48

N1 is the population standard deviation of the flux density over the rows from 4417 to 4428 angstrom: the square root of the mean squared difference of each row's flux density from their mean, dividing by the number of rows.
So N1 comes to 0.66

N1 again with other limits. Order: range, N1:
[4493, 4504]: 0.61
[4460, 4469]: 0.65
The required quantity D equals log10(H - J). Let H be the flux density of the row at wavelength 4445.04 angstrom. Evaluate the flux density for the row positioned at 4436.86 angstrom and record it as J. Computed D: -0.01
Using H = 39.81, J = 38.84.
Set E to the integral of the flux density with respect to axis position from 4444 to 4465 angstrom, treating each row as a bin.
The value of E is 867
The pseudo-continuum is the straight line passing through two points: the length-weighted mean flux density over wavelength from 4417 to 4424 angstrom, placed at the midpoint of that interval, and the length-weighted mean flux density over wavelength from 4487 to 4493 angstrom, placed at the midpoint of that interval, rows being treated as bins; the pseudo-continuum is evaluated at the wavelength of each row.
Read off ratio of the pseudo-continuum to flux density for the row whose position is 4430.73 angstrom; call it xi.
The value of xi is 0.96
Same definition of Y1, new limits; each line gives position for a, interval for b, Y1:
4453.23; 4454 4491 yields 2.57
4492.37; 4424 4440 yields 2.53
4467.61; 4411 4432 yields 2.54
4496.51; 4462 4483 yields 2.56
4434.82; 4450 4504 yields 2.53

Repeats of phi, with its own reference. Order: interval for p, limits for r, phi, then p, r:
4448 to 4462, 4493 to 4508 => -2.1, 0.3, -0.32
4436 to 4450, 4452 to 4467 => -0.9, -0.1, -0.48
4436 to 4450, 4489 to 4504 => -1.0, -0.1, -1.22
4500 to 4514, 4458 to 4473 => -0.4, -0.3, -0.45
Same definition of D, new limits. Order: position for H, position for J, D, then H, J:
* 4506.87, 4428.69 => 0.62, 45.67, 41.52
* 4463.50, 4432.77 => -1.40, 39.92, 39.88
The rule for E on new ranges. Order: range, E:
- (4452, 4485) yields 1386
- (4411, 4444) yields 1316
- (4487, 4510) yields 982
